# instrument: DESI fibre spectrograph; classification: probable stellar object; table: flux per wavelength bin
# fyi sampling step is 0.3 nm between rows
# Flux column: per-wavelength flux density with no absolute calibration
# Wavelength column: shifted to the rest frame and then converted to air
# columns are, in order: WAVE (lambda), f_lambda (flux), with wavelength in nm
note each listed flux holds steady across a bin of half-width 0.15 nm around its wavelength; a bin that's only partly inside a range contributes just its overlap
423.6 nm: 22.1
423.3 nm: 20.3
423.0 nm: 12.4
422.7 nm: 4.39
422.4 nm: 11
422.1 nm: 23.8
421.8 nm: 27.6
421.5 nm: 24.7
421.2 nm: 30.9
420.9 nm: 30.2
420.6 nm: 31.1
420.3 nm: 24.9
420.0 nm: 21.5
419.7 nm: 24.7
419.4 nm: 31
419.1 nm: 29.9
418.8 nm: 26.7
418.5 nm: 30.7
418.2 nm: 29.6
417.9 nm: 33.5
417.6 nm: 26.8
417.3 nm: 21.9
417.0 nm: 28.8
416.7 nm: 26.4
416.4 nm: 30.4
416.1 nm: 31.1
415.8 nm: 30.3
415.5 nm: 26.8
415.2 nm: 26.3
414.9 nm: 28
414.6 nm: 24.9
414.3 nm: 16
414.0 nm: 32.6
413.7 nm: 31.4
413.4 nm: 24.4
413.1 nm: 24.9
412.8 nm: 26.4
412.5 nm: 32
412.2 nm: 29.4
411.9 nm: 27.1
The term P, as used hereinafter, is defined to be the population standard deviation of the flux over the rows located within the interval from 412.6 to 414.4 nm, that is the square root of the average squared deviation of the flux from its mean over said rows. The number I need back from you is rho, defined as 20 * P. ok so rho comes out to 109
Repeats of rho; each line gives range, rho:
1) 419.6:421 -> 72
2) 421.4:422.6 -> 128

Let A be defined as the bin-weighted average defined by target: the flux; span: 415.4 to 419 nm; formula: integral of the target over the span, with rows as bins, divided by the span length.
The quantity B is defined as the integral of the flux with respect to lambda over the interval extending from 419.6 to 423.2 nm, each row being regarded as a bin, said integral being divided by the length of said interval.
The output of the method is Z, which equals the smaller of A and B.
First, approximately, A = 28.6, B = 22.2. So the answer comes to 22.2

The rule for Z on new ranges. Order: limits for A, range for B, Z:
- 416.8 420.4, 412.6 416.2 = 26.9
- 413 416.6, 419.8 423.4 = 22.0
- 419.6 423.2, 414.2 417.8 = 22.2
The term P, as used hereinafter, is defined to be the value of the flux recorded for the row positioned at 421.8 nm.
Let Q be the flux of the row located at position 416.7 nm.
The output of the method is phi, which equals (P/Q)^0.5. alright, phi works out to 1.02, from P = 27.6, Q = 26.4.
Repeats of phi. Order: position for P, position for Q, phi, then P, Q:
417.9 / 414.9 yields 1.09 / 33.5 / 28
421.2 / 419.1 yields 1.02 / 30.9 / 29.9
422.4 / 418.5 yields 0.60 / 11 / 30.7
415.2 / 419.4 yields 0.92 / 26.3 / 31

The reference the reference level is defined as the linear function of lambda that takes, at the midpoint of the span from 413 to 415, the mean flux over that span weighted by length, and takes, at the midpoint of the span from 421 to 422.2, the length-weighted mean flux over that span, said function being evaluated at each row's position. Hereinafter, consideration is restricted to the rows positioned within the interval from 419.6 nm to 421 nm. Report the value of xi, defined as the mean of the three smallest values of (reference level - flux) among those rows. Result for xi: -1.8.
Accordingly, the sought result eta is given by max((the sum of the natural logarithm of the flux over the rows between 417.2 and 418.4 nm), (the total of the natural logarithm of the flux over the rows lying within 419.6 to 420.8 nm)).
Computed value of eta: 13.3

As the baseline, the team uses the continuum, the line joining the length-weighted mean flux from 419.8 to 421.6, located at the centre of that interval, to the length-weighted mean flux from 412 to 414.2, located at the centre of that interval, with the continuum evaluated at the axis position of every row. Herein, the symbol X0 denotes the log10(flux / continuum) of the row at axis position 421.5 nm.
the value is -0.04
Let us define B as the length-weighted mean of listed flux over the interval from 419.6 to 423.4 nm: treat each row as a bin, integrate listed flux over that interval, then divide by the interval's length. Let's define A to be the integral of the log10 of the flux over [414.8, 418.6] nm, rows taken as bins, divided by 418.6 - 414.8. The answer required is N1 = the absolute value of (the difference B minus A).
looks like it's 21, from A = 1.45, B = 22.1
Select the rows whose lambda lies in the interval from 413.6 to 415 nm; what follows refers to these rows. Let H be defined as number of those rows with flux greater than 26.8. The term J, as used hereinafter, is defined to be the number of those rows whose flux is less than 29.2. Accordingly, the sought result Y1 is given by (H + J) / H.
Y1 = 2.0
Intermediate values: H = 3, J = 3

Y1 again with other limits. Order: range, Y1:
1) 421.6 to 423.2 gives 6.0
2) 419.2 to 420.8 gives 2.5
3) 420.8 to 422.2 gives 2.0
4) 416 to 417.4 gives 2.0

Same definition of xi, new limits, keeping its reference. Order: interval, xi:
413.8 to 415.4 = -2.9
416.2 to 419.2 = -5.0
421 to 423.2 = -0.7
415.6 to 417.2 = -4.3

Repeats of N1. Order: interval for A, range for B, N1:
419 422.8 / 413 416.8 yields 26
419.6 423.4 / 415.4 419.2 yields 27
